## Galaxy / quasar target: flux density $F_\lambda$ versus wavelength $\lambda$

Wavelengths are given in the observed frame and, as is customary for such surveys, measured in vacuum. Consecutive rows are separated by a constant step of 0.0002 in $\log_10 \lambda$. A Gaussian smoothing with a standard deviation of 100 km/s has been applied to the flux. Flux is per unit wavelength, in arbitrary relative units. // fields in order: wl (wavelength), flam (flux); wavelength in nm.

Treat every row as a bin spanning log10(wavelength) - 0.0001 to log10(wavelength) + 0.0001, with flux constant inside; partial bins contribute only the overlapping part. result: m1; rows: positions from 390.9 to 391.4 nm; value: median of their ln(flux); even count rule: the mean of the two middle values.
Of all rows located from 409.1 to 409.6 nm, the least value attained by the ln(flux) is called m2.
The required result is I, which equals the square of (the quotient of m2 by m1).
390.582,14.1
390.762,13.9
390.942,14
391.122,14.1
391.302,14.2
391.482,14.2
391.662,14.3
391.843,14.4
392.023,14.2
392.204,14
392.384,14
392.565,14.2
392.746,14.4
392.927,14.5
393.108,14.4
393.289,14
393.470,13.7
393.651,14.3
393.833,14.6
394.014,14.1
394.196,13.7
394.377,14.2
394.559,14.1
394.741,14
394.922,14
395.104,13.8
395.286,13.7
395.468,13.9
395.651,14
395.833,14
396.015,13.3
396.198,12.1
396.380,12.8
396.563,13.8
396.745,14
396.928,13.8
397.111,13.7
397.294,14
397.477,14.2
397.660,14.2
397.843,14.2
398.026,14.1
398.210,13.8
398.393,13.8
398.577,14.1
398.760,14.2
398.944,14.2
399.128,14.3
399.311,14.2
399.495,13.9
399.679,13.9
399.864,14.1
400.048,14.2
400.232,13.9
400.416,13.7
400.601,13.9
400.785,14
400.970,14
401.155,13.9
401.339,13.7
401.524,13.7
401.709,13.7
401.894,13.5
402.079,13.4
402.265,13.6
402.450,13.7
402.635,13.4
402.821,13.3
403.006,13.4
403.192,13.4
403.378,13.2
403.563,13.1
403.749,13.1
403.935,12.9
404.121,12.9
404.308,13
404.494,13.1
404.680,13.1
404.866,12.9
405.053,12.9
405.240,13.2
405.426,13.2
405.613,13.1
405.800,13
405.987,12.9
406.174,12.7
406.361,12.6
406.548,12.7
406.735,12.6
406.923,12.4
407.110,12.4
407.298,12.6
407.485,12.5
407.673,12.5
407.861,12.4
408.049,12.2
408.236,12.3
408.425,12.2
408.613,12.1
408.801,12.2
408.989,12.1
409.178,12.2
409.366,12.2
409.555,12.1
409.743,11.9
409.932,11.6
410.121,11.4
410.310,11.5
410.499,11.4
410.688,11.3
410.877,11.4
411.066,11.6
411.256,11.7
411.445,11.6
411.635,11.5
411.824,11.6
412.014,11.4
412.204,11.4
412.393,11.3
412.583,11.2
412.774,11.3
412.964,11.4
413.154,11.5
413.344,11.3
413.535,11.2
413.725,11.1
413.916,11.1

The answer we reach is 0.89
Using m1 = 2.65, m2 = 2.49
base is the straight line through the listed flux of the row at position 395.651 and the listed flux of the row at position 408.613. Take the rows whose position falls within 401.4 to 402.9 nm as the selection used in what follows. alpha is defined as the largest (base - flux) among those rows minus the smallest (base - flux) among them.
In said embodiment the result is 0.35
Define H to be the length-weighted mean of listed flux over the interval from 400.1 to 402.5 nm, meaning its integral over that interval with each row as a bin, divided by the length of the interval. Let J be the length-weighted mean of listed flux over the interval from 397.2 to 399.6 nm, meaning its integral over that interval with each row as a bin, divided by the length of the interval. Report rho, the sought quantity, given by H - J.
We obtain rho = -0.3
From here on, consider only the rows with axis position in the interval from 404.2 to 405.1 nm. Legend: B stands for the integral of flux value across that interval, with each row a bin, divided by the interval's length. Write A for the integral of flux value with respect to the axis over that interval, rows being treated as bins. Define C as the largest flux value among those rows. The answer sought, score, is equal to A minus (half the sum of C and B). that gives -1.4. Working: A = 12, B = 13.0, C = 13.1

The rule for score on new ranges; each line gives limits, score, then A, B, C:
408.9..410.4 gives 5.8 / 18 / 11.9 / 12.2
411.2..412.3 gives 1.1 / 13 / 11.5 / 11.7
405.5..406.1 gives -5.3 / 8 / 13.0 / 13.1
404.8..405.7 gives -1.4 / 12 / 13.1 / 13.2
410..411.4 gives 4.5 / 16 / 11.5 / 11.7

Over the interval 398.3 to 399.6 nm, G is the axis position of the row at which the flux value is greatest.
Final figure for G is 399.128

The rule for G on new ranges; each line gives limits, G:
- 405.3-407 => 405.426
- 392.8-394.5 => 393.833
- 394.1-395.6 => 394.377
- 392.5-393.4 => 392.927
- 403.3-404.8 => 403.378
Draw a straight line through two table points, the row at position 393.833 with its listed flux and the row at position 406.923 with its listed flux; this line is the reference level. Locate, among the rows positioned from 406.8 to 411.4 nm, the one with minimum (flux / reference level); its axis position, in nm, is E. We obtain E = 410.688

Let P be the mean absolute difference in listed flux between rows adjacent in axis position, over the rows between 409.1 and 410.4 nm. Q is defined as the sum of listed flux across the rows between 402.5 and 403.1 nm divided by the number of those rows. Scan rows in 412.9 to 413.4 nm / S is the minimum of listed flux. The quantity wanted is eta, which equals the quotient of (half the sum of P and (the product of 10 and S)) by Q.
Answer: 4.23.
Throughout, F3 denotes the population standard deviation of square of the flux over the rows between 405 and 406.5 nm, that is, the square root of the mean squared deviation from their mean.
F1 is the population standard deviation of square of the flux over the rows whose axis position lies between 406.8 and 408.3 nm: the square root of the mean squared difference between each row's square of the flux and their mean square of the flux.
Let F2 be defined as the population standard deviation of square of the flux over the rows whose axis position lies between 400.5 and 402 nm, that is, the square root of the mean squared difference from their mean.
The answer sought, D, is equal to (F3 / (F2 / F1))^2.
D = 11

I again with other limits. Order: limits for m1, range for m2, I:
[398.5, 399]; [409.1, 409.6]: 0.88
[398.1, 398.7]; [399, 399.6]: 1.01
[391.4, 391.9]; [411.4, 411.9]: 0.84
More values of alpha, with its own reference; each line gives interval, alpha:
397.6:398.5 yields 0.35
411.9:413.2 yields 0.38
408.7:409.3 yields 0.13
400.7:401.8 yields 0.25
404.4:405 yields 0.17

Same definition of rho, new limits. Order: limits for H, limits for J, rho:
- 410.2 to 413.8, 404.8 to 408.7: -1.2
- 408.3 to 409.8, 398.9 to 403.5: -1.6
